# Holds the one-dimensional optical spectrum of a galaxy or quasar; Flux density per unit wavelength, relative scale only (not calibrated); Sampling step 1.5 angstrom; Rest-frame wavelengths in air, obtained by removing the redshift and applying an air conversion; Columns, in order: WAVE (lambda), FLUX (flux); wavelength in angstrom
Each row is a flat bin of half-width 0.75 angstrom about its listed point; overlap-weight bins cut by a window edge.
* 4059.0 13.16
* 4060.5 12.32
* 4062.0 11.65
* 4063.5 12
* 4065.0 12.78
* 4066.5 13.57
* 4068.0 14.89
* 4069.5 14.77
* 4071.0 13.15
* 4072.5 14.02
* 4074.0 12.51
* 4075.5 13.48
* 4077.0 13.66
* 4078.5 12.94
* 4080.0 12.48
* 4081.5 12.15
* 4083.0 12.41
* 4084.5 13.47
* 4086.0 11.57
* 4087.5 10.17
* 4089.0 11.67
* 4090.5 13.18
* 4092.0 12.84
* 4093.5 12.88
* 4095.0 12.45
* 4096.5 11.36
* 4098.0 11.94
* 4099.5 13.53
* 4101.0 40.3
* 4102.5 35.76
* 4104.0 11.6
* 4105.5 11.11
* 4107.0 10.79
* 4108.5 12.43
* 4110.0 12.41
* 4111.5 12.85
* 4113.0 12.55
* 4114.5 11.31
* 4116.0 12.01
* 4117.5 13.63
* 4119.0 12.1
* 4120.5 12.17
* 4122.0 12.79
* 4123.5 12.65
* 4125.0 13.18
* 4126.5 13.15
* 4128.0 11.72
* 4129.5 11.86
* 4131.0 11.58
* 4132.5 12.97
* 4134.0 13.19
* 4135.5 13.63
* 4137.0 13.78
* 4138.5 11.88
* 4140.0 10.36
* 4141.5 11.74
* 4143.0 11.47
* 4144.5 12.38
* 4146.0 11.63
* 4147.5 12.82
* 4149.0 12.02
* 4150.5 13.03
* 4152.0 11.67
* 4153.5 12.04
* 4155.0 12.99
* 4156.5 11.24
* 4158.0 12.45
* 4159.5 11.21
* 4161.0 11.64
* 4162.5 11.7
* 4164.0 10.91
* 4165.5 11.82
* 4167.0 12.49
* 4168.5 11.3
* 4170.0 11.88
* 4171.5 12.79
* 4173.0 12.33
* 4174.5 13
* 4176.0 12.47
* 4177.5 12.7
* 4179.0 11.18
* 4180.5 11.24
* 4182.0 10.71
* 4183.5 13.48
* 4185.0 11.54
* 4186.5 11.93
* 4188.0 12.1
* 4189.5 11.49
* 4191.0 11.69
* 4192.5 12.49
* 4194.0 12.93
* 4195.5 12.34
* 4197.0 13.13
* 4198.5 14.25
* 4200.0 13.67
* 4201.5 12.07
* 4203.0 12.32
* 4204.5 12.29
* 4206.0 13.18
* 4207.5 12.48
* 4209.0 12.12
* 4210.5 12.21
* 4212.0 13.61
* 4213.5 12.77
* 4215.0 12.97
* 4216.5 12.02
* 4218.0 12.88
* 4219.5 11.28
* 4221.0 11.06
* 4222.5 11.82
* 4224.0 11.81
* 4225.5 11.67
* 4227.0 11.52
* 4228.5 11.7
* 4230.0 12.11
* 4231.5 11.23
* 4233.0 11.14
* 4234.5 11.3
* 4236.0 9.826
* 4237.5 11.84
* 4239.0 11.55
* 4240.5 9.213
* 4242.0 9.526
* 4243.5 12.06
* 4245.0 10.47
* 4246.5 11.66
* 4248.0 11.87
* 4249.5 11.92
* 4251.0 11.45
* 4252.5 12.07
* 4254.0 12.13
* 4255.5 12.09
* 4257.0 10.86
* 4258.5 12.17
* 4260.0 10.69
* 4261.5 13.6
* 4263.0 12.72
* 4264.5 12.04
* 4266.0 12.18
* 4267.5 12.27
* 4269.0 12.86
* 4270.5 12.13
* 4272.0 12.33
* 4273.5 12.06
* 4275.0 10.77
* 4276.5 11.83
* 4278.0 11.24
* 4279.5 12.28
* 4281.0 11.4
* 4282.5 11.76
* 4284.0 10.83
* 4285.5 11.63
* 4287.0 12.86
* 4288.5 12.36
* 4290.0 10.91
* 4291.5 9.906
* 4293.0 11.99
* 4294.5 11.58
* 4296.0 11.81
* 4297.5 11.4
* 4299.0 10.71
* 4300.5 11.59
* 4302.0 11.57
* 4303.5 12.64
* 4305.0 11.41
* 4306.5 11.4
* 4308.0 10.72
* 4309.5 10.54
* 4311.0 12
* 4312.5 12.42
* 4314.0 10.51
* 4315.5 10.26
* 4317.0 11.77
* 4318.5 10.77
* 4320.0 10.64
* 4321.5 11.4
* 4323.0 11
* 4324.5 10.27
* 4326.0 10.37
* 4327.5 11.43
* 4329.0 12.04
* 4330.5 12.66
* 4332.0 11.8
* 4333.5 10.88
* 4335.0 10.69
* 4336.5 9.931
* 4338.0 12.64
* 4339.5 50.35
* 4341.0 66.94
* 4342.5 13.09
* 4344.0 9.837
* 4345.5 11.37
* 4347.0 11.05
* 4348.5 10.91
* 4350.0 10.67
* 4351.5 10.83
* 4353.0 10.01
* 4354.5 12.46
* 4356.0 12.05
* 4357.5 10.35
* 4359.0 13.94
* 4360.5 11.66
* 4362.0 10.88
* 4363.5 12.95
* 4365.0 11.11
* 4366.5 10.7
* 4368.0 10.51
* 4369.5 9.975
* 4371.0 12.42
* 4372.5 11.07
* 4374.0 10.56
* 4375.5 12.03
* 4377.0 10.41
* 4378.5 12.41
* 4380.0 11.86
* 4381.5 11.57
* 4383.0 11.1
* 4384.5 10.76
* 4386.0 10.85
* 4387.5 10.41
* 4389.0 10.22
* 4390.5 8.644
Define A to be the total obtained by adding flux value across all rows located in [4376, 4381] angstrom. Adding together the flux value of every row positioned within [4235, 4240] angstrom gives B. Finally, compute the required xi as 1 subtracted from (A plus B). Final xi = 67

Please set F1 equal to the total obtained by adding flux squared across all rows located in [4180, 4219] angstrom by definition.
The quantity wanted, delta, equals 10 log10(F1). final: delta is 36.1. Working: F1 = 4052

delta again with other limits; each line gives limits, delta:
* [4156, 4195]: 35.7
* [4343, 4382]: 35.2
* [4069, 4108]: 38.3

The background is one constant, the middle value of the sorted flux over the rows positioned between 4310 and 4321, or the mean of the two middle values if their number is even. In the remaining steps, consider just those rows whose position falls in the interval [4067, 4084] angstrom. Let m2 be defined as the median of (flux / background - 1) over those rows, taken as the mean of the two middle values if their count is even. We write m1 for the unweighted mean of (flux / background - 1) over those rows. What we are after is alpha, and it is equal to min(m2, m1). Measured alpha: 0.22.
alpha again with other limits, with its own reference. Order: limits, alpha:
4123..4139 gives 0.18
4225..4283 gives 0.08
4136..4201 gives 0.12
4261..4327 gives 0.07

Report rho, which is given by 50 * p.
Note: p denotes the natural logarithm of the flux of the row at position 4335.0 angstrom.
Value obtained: 118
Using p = 2.37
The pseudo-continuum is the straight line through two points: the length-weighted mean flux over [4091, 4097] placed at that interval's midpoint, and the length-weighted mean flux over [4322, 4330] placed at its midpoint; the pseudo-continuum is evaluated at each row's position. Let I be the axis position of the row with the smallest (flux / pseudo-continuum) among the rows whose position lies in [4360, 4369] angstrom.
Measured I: 4368.0 angstrom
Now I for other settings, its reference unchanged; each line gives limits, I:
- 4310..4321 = 4315.5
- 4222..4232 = 4231.5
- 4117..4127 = 4119.0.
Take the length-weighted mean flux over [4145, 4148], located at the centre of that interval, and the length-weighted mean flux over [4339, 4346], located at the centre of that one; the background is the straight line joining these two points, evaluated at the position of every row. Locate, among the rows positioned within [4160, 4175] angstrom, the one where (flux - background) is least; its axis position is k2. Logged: 4168.5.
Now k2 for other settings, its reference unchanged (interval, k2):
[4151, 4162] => 4159.5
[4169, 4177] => 4170.0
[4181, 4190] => 4182.0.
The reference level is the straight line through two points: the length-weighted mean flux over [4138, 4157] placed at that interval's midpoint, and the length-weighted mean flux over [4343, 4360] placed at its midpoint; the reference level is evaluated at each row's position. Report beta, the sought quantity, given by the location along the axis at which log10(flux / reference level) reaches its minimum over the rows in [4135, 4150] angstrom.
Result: 4140.0 angstrom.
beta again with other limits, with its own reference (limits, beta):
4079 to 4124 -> 4087.5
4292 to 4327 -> 4315.5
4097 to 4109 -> 4107.0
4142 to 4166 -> 4164.0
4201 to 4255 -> 4240.5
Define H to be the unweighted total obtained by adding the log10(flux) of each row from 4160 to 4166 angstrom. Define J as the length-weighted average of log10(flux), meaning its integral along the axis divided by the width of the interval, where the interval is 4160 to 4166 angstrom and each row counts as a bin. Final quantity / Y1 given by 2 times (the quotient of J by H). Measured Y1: 0.4995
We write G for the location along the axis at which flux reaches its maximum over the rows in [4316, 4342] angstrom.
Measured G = 4341.0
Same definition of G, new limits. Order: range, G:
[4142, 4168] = 4150.5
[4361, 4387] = 4363.5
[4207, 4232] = 4212.0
